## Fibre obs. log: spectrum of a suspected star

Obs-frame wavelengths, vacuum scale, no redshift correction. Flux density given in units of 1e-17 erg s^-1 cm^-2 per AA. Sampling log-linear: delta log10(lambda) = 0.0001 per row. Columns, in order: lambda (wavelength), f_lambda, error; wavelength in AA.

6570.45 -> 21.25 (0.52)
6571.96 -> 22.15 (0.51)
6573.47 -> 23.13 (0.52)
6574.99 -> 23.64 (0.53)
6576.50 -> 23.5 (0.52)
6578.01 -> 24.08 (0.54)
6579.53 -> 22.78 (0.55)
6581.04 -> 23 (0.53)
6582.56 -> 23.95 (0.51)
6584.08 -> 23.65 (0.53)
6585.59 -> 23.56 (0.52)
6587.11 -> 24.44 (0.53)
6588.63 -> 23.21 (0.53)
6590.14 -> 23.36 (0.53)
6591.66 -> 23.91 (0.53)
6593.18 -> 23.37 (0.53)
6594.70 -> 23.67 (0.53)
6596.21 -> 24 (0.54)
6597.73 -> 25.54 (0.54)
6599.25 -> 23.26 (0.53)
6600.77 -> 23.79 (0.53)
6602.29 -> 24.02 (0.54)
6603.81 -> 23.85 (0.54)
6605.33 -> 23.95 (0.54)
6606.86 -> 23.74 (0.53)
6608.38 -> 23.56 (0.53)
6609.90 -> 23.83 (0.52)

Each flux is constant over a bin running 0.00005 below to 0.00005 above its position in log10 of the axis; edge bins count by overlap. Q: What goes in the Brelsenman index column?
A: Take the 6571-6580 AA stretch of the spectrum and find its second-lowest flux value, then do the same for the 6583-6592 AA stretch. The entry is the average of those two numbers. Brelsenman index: 23.07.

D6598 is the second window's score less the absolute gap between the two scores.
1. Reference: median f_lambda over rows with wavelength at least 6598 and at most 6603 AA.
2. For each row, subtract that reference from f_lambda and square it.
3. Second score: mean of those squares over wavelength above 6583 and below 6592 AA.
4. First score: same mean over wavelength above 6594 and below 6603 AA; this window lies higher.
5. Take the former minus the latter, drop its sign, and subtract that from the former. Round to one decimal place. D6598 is -0.2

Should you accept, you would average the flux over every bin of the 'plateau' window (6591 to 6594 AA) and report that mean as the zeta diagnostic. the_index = 23.6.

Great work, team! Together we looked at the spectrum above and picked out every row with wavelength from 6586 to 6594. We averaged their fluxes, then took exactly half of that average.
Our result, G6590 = 11.8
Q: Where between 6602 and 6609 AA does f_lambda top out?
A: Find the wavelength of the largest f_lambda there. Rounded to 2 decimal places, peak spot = 6602.29 AA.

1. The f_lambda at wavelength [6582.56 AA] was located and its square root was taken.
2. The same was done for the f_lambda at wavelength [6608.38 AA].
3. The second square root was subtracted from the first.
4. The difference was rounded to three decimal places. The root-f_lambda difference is 0.040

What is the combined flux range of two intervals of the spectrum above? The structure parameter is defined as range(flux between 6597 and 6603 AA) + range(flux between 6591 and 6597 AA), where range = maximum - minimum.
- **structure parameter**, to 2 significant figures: 2.9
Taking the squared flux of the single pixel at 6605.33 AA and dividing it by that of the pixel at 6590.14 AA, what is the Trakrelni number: 1.05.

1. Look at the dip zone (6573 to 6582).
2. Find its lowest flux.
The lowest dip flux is 22.78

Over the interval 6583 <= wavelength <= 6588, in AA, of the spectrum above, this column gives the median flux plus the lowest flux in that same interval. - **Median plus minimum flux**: 47.2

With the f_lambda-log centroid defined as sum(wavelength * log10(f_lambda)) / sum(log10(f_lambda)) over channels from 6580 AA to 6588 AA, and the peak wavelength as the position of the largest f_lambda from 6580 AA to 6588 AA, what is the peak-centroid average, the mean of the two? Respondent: 6585.6 AA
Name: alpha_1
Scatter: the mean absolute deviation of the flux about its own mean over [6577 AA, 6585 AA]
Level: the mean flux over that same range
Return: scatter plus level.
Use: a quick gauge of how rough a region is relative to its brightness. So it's 24.0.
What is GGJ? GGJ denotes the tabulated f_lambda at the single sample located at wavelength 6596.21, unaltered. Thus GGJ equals 24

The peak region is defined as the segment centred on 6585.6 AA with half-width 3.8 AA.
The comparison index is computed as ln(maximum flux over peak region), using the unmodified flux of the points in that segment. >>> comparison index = 3.20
